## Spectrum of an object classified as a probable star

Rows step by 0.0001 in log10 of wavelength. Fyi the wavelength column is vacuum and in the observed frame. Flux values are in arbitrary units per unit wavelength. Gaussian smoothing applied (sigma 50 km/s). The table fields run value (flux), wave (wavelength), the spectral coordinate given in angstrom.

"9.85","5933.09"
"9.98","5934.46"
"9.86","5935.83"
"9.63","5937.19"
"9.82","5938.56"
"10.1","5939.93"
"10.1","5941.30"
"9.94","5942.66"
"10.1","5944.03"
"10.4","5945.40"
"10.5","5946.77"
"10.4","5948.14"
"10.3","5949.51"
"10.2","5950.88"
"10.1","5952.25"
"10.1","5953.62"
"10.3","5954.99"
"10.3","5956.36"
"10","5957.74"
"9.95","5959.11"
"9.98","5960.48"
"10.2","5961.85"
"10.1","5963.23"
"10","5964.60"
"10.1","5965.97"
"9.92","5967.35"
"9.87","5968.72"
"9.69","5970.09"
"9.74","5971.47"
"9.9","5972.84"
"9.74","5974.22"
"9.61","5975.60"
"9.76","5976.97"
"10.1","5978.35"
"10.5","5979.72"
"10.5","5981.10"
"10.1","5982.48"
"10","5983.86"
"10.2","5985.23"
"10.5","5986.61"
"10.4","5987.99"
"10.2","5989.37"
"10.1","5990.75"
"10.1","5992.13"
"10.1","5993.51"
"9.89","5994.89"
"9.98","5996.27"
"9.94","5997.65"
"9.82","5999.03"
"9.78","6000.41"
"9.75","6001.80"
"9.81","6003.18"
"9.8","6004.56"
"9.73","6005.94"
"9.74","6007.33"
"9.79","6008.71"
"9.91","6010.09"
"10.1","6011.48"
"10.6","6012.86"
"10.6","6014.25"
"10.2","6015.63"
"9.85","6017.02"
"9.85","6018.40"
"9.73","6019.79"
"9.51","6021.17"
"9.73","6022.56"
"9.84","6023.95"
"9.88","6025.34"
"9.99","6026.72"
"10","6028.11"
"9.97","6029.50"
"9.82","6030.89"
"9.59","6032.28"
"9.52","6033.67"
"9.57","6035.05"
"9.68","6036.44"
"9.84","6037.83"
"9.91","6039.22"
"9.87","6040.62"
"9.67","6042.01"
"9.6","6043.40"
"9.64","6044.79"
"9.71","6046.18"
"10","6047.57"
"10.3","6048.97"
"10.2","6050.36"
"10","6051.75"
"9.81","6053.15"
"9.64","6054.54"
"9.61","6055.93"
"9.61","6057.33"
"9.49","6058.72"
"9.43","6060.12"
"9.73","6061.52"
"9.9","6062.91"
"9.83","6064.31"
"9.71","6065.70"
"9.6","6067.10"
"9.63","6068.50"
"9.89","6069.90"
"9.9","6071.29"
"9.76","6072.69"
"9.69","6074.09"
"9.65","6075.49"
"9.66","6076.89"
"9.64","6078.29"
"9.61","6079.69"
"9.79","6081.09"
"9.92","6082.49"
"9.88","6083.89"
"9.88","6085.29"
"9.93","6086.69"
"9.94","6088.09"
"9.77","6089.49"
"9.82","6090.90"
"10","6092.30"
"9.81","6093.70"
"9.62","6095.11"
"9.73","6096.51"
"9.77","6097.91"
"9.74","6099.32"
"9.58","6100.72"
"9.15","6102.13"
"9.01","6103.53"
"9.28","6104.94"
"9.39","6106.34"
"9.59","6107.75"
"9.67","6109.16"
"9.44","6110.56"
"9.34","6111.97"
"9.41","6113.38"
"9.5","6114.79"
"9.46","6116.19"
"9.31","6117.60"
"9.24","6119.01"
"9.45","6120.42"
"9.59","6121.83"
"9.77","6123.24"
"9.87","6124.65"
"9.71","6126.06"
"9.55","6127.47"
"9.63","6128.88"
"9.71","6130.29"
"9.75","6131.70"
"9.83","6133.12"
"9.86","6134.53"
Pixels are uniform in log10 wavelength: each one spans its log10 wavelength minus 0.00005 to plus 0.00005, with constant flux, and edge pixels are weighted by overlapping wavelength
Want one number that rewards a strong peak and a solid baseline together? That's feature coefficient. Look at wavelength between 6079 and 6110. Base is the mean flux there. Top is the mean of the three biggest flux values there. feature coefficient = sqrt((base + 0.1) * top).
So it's 9.9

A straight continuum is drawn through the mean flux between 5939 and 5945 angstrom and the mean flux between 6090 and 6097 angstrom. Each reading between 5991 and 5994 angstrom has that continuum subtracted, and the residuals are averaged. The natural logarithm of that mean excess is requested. -2.1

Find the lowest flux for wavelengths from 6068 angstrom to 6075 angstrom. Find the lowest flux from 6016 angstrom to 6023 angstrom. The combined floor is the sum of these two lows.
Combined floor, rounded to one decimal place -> 19.1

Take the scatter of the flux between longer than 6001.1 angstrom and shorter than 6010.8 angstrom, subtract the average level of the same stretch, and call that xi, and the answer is -9.7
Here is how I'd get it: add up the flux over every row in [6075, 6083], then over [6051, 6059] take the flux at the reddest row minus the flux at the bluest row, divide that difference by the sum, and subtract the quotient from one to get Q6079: 1.01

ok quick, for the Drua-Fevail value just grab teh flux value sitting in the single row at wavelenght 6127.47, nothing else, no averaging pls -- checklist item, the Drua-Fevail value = 9.55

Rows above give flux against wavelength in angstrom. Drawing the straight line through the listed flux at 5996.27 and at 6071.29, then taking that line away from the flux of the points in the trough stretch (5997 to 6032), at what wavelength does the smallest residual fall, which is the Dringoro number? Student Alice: 6021.17 angstrom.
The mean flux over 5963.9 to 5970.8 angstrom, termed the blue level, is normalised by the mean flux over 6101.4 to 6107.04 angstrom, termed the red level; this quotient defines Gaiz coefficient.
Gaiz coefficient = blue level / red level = 1.08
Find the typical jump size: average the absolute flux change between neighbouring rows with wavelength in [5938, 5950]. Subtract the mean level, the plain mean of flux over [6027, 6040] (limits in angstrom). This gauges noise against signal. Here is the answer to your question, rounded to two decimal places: -9.62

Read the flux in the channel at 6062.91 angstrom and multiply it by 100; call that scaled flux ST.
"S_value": 990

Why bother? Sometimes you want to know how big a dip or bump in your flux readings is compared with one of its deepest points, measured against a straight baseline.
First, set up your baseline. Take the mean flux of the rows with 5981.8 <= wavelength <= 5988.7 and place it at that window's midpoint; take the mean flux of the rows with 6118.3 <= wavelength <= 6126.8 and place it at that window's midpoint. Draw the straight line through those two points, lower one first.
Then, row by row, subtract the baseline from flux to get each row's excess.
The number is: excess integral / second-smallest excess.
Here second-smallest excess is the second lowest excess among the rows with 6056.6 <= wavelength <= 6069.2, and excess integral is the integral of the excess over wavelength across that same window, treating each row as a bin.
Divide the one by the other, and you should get 6.8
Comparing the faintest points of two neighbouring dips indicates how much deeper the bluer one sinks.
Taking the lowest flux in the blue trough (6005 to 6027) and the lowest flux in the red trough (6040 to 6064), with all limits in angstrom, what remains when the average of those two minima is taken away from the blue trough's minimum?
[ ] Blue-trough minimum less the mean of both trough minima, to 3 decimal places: 0.040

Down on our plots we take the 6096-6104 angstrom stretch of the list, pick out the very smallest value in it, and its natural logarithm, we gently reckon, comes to 2.20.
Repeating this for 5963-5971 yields 2.27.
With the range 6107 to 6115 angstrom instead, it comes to 2.23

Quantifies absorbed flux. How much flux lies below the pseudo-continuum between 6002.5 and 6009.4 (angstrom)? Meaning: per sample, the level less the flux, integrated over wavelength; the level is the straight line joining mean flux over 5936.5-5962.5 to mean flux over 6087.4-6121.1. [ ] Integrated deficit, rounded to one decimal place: 1.0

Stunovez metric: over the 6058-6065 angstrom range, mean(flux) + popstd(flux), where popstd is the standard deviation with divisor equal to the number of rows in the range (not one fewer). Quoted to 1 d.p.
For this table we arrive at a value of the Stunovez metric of 9.9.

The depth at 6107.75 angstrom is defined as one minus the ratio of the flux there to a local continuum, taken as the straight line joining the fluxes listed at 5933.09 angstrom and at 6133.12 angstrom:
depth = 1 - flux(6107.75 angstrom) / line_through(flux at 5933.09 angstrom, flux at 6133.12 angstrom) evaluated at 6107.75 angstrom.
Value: 0.02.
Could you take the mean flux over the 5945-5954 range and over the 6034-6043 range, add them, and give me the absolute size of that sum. 20.0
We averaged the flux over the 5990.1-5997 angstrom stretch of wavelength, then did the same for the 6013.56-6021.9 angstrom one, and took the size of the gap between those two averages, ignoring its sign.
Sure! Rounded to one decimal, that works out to 0.1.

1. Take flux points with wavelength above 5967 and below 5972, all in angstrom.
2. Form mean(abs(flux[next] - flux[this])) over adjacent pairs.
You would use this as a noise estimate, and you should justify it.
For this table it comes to 0.093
